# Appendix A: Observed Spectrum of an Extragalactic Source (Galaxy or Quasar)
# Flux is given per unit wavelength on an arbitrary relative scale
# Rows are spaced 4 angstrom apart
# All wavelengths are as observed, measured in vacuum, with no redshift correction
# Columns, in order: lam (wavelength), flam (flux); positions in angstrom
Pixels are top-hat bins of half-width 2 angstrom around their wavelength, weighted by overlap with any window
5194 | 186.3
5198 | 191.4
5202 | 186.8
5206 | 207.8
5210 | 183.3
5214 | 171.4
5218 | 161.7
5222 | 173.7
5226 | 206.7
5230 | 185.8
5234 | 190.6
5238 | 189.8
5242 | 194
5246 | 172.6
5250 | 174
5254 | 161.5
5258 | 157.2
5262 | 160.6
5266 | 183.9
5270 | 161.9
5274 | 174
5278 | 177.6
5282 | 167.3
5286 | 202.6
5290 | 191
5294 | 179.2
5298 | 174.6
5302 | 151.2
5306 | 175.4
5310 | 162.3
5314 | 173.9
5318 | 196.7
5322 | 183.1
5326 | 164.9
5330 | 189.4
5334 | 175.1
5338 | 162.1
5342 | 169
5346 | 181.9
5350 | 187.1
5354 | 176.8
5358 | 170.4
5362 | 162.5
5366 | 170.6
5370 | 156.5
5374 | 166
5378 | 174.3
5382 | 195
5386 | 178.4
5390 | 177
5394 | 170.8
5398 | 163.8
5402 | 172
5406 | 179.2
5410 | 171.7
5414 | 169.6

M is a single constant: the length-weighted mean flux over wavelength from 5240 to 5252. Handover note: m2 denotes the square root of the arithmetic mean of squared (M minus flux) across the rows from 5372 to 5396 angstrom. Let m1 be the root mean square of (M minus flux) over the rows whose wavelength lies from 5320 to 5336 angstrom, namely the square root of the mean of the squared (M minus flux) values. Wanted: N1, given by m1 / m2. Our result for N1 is 1.0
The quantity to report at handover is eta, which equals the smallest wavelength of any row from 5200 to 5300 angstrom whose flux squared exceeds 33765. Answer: 5202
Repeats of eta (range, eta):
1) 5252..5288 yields 5266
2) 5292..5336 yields 5318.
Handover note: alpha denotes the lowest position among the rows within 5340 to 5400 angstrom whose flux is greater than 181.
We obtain 5346 angstrom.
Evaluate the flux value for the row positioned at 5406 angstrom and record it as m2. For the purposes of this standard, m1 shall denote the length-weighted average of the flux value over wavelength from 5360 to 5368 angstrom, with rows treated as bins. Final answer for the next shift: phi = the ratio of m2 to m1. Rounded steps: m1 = 167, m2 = 179.2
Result 1.08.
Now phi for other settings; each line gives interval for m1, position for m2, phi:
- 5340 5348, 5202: 1.06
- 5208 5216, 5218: 0.91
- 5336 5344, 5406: 1.08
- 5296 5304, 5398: 1.01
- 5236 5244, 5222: 0.91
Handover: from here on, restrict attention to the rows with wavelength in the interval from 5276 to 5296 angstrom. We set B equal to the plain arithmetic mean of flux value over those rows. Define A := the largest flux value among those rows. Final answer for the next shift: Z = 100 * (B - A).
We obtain -1906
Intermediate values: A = 202.6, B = 184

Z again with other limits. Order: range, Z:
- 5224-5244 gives -1332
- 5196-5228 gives -2245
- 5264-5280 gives -955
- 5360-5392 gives -2246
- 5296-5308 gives -833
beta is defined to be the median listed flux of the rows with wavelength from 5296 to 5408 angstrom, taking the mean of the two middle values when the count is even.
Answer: 174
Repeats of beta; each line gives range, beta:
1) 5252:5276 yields 162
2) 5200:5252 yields 186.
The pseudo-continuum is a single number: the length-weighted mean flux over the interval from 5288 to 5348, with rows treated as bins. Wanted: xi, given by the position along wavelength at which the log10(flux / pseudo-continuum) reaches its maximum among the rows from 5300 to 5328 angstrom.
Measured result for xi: 5318 angstrom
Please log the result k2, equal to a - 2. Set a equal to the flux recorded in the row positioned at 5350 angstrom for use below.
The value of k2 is 185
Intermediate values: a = 187.1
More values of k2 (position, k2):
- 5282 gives 165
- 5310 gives 160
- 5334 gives 173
